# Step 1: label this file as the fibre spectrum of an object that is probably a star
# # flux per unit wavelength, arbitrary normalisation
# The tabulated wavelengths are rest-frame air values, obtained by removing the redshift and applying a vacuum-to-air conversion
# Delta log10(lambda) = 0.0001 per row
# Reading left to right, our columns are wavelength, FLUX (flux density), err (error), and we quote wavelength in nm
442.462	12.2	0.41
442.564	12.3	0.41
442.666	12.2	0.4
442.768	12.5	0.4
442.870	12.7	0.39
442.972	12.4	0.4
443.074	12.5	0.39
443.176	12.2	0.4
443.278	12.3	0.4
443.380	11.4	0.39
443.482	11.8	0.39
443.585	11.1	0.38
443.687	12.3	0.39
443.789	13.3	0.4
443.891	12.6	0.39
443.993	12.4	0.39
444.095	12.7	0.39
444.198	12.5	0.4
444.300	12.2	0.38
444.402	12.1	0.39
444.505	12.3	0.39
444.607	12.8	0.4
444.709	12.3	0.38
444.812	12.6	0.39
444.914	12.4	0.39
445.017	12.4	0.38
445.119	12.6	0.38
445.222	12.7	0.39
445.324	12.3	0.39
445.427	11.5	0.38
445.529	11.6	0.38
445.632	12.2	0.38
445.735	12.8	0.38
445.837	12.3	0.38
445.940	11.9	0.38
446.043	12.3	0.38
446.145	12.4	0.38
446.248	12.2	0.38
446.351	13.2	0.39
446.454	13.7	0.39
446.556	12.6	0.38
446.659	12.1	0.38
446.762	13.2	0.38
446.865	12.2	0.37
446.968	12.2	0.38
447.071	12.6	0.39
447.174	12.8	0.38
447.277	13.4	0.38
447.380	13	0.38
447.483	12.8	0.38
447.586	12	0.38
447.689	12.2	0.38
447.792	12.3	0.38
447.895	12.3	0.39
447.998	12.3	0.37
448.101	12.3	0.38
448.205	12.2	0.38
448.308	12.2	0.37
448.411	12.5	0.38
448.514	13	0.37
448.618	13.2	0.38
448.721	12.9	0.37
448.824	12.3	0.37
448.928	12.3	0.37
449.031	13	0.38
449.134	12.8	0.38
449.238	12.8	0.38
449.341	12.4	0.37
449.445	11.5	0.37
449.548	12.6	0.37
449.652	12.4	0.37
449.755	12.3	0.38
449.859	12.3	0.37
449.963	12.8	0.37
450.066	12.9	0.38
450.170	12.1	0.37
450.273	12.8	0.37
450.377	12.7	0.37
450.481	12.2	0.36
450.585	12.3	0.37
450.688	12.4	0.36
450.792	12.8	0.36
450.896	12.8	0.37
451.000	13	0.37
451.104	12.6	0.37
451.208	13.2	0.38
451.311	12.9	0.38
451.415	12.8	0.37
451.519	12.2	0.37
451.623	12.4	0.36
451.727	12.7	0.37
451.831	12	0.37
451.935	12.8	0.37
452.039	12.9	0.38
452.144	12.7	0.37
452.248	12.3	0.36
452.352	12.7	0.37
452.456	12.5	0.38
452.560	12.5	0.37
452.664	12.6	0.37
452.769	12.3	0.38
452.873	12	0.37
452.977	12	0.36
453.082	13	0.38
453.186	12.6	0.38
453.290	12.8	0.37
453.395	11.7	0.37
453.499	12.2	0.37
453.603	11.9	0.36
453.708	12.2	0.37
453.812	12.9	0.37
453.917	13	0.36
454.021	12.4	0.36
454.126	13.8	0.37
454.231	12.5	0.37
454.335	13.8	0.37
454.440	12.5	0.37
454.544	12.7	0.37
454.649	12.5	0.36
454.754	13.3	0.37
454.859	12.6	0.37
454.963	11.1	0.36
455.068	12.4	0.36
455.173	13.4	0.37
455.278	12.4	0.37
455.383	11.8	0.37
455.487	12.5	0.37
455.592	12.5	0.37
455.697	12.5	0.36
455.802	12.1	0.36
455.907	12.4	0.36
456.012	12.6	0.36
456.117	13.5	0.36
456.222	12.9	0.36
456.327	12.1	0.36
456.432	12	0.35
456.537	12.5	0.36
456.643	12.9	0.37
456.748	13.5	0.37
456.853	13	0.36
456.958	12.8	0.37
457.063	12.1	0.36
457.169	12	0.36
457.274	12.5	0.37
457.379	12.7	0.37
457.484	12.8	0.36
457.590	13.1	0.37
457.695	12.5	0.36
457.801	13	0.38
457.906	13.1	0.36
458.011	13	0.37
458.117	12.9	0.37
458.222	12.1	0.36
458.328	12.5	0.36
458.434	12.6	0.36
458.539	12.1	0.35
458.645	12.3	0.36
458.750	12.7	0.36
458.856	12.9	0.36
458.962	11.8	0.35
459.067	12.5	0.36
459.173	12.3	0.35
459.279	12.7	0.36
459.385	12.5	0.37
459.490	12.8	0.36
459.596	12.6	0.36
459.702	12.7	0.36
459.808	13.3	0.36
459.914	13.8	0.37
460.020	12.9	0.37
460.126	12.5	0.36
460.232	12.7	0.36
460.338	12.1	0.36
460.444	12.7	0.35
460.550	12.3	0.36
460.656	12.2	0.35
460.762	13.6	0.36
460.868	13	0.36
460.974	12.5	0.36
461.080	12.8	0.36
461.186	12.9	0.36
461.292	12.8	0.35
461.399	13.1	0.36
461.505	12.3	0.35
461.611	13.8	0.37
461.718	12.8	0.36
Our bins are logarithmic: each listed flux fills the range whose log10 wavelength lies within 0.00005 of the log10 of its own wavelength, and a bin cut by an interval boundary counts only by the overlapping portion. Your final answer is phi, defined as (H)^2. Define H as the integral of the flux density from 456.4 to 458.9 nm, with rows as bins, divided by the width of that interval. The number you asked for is 160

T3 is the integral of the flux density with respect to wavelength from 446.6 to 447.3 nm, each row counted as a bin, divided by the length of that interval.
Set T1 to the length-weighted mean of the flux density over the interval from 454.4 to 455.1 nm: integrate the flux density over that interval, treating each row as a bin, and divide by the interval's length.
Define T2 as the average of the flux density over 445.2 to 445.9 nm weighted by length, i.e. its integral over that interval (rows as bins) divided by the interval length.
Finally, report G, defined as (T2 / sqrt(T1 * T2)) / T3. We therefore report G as 0.0785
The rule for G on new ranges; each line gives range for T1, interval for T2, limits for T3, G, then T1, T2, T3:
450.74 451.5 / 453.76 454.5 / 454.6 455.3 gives 0.0803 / 12.8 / 13.0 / 12.5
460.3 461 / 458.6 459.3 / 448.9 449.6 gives 0.0794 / 12.7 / 12.4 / 12.5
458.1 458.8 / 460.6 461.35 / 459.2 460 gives 0.0788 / 12.4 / 12.8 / 12.9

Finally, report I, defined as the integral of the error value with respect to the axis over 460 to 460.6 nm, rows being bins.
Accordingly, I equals 0.22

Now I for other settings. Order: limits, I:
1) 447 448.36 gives 0.52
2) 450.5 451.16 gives 0.24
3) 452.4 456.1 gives 1.36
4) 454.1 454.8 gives 0.26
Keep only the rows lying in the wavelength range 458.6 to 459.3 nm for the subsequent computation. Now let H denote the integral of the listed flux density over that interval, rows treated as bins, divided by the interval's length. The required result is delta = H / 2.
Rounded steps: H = 12.45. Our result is 6.22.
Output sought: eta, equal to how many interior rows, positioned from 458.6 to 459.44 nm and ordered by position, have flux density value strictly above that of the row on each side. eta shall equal 3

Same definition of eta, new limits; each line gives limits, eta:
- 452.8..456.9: 11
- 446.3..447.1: 2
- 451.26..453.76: 7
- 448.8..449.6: 1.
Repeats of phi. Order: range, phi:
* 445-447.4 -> 156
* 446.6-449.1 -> 158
